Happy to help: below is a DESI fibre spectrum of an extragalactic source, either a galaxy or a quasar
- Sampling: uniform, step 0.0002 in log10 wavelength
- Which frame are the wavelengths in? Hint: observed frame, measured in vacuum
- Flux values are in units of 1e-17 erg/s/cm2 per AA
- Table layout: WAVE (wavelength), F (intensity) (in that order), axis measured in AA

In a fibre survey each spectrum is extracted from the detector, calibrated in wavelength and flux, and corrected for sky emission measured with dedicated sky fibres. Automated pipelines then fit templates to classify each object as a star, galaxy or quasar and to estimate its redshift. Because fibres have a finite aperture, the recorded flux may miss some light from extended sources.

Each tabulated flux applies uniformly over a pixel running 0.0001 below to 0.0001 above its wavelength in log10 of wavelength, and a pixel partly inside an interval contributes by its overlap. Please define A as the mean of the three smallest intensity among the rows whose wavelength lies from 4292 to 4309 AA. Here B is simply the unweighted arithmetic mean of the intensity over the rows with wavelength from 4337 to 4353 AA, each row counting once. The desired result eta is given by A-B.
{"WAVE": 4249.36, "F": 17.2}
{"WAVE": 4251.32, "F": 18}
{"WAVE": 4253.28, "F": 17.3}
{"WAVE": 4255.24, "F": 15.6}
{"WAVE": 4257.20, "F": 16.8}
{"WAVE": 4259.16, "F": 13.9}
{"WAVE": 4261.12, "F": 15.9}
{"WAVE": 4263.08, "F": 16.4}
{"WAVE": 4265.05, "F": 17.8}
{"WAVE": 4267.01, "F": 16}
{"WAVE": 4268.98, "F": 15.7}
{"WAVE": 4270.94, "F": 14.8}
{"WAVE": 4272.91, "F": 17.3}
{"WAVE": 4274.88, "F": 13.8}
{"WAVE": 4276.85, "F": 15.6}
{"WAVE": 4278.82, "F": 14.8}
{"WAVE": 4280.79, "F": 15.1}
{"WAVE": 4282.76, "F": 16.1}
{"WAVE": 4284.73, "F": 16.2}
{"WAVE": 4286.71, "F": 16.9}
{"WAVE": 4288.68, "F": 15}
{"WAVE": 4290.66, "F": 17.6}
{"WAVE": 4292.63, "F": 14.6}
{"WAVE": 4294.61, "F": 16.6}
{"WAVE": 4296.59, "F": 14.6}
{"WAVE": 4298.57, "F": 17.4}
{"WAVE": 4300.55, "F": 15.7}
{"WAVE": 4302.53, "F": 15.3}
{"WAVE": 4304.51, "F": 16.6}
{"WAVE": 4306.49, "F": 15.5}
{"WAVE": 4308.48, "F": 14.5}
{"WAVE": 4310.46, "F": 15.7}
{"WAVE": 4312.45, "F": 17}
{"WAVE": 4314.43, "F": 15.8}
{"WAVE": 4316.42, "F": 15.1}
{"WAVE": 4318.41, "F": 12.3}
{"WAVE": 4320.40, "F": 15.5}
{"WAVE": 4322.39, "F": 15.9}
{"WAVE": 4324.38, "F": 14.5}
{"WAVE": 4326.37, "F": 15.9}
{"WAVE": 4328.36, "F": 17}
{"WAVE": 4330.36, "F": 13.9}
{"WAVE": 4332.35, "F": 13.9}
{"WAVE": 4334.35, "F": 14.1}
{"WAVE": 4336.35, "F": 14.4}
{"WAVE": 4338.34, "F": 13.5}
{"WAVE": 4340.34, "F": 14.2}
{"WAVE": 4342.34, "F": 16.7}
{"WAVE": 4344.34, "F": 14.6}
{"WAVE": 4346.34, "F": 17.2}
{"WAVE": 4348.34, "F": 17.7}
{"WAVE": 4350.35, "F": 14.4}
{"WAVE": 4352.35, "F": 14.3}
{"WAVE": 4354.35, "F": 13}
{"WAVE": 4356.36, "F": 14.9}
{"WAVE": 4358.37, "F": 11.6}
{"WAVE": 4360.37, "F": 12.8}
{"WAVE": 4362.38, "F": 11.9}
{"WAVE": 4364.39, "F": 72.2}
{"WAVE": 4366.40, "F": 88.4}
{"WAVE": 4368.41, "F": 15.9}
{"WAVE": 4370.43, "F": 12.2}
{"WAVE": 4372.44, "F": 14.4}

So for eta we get -0.8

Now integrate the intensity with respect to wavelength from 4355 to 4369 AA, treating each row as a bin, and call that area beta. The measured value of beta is 456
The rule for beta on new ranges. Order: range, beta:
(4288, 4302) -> 223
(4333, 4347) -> 208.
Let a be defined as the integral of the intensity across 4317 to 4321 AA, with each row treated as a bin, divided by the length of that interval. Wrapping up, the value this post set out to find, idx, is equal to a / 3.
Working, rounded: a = 13.9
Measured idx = 4.6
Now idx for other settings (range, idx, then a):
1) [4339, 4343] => 5.1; 15.2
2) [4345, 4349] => 5.7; 17.2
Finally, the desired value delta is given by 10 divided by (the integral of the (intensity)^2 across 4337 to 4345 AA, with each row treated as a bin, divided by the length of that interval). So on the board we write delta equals 0.0457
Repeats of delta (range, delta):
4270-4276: 0.0423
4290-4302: 0.0388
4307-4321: 0.0434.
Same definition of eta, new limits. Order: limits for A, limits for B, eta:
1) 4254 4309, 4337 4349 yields -1.6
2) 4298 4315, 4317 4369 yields -4.5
